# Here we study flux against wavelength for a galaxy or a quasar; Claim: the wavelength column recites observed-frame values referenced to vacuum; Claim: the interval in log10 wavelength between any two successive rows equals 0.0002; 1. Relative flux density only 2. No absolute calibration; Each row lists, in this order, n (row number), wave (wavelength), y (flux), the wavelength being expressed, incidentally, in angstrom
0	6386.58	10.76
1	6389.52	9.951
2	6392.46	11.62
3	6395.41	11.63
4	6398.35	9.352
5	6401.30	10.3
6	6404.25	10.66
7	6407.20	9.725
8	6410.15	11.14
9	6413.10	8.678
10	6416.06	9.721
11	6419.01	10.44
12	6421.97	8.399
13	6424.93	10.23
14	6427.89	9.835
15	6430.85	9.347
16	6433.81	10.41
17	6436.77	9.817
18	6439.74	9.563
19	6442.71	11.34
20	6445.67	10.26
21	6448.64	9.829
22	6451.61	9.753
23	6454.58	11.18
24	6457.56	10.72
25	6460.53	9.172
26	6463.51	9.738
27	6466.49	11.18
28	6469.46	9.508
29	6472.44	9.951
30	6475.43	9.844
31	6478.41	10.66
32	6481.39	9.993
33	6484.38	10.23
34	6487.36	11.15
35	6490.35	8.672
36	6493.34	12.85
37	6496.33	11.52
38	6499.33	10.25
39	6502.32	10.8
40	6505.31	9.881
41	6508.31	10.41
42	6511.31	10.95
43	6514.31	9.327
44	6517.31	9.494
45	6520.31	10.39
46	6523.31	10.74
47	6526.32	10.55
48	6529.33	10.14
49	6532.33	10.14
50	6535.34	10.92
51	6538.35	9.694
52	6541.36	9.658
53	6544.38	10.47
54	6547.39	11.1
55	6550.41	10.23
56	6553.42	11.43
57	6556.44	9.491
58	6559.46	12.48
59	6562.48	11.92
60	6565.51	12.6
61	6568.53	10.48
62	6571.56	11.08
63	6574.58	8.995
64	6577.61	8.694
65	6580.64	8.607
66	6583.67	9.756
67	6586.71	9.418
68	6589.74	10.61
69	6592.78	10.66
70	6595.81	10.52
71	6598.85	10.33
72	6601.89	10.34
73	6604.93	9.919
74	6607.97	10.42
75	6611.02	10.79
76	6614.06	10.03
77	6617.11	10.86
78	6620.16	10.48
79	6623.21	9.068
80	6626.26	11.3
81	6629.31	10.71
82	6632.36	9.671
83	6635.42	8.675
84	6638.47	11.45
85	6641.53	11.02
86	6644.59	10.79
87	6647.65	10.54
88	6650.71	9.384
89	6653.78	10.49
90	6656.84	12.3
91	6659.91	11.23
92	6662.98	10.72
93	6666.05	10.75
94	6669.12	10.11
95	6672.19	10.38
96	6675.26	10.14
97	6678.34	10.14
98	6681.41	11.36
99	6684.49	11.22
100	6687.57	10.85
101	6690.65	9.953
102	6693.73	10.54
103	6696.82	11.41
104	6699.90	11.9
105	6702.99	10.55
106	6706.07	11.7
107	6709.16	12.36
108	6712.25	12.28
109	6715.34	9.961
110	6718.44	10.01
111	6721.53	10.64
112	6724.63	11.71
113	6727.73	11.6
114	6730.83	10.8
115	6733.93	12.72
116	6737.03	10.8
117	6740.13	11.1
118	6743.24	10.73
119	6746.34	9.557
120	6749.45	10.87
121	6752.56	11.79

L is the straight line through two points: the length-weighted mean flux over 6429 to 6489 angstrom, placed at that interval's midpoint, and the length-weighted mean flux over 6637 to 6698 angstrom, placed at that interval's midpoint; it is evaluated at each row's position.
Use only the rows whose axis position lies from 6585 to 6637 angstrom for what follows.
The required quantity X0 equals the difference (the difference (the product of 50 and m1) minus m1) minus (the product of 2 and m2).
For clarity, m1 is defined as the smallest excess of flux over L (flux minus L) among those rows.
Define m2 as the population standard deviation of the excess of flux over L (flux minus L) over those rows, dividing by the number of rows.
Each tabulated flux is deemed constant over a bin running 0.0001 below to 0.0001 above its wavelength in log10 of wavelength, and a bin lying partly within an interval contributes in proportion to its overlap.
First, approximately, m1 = -1.97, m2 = 0.67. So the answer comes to -98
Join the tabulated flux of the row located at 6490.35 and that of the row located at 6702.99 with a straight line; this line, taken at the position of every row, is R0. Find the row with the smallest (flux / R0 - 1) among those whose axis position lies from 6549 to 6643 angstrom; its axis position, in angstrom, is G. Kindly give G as 6635.42 angstrom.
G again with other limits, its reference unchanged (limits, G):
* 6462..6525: 6490.35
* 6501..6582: 6580.64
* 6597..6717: 6635.42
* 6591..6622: 6604.93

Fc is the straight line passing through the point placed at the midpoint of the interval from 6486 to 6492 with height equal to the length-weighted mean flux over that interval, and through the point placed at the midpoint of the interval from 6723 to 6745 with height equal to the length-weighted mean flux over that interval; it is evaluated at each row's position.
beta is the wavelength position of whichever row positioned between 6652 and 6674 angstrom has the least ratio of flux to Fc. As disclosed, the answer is 6669.12 angstrom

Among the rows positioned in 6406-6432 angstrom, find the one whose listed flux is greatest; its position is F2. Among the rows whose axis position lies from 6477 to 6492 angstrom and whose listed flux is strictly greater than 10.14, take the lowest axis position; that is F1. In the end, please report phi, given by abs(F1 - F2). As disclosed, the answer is 68.3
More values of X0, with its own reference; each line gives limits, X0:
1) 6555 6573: -49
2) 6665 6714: -43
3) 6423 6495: -80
